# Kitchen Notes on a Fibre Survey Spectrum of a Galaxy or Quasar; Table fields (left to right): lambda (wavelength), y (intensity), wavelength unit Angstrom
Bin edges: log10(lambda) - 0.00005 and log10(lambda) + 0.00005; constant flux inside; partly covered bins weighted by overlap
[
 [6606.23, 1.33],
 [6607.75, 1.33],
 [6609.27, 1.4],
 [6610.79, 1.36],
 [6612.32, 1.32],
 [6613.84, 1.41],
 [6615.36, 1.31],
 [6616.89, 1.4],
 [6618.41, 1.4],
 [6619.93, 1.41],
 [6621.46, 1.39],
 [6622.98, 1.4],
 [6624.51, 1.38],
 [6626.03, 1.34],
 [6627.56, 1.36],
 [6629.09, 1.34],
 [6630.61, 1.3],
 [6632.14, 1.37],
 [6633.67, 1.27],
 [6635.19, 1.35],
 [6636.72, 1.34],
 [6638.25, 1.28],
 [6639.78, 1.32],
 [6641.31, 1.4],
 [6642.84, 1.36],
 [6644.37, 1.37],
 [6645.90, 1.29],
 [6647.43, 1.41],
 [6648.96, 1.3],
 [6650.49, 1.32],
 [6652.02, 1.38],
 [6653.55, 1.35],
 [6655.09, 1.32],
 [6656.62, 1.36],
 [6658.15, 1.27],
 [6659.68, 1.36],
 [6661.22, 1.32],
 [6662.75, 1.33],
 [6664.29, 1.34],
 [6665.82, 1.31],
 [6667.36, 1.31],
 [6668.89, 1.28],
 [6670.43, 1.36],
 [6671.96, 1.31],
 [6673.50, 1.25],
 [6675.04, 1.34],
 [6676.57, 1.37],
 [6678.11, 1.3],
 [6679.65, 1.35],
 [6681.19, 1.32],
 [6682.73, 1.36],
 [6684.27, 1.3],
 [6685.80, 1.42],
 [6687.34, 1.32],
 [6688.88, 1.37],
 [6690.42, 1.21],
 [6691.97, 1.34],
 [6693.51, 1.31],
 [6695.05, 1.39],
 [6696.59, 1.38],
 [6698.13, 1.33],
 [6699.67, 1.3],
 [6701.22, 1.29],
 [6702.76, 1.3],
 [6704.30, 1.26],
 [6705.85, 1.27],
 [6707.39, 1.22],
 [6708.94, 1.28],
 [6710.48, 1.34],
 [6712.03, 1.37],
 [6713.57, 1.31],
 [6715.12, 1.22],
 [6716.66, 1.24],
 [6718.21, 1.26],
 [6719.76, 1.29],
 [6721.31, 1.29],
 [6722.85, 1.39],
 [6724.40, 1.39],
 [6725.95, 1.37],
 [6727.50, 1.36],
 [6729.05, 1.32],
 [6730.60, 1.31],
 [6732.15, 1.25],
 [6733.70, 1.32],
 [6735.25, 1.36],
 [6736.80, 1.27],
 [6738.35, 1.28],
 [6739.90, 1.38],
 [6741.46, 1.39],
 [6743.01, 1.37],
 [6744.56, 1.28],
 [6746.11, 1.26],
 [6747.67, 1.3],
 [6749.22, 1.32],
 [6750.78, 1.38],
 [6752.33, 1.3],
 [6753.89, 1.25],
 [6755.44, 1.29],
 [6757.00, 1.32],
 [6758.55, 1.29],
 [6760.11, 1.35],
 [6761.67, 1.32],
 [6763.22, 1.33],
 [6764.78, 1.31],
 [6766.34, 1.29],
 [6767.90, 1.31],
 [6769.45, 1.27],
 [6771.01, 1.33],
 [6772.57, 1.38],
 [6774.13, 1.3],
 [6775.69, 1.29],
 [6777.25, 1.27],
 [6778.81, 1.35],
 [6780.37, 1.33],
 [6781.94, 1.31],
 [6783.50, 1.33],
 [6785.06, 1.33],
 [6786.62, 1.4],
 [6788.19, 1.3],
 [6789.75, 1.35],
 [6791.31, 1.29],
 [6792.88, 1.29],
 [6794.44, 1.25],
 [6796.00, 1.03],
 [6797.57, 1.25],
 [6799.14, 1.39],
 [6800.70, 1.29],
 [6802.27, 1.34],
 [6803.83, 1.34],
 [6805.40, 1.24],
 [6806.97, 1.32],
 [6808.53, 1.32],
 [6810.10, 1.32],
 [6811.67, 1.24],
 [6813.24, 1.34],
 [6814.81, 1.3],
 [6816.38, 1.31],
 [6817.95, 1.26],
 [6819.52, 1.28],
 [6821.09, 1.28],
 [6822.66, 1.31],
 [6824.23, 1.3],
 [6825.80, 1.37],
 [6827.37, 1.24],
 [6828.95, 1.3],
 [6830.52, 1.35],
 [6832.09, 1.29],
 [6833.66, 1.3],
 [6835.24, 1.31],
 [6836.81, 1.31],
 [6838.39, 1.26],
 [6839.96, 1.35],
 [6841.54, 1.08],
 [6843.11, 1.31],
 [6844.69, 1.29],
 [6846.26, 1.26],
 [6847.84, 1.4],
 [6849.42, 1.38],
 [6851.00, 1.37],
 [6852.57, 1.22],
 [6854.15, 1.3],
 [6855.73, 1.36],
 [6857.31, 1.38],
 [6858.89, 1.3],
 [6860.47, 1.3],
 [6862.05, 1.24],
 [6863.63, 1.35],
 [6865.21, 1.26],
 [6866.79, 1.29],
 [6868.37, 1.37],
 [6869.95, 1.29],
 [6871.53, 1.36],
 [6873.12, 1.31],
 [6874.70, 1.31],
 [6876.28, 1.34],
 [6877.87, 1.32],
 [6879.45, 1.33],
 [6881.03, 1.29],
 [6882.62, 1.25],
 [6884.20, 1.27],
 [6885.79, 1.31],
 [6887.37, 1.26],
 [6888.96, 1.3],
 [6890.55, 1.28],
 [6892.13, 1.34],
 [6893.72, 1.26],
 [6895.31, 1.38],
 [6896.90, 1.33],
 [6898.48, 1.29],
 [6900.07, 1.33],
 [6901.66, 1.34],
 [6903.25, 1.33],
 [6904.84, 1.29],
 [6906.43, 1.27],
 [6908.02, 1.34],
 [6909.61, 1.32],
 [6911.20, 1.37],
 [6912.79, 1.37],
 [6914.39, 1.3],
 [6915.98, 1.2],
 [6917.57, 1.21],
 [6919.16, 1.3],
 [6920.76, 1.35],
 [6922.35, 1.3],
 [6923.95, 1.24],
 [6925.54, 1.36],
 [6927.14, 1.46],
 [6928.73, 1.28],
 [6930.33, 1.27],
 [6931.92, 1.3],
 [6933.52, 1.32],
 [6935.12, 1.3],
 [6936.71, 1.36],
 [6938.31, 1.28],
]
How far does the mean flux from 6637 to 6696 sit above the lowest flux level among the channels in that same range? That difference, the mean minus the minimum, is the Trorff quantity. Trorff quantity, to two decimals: 0.12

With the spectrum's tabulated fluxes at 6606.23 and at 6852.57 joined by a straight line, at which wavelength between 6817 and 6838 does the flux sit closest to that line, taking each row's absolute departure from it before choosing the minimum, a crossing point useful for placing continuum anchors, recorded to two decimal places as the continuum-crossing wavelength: 6827.37 Angstrom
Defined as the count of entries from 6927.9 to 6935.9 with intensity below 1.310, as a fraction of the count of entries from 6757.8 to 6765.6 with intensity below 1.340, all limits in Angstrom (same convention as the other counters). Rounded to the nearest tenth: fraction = 1.0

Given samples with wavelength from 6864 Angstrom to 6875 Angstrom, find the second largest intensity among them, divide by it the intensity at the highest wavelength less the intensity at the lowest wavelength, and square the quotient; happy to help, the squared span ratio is 0.0014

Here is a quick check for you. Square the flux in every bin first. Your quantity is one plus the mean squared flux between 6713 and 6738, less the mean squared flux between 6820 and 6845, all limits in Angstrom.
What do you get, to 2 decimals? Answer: 1.05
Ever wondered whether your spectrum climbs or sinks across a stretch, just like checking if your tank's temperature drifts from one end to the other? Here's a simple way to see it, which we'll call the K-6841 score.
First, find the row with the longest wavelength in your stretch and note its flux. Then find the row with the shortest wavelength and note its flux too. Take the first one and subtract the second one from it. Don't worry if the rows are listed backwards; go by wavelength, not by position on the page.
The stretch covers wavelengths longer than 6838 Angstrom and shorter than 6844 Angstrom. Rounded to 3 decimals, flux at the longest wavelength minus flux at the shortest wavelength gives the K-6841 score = 0.050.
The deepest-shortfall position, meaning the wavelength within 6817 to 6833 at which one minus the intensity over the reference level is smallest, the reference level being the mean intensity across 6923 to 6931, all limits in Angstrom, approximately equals 6825.80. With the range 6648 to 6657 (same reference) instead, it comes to 6652.02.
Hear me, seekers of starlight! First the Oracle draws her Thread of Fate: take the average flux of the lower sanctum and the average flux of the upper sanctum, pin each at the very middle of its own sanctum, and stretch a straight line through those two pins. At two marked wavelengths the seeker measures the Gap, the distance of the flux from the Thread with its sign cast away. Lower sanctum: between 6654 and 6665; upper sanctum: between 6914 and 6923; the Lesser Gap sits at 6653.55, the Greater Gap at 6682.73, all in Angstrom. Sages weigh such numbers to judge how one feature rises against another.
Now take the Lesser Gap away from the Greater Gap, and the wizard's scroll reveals 0.02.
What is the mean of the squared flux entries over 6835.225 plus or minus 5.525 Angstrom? 1.72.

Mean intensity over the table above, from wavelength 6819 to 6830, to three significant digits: 1.30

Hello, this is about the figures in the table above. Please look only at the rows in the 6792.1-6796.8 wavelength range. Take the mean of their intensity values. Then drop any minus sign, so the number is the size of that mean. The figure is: 1.19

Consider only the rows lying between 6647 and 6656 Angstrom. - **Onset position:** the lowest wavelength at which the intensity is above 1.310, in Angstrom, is 6647.43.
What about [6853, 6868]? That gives 6855.73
